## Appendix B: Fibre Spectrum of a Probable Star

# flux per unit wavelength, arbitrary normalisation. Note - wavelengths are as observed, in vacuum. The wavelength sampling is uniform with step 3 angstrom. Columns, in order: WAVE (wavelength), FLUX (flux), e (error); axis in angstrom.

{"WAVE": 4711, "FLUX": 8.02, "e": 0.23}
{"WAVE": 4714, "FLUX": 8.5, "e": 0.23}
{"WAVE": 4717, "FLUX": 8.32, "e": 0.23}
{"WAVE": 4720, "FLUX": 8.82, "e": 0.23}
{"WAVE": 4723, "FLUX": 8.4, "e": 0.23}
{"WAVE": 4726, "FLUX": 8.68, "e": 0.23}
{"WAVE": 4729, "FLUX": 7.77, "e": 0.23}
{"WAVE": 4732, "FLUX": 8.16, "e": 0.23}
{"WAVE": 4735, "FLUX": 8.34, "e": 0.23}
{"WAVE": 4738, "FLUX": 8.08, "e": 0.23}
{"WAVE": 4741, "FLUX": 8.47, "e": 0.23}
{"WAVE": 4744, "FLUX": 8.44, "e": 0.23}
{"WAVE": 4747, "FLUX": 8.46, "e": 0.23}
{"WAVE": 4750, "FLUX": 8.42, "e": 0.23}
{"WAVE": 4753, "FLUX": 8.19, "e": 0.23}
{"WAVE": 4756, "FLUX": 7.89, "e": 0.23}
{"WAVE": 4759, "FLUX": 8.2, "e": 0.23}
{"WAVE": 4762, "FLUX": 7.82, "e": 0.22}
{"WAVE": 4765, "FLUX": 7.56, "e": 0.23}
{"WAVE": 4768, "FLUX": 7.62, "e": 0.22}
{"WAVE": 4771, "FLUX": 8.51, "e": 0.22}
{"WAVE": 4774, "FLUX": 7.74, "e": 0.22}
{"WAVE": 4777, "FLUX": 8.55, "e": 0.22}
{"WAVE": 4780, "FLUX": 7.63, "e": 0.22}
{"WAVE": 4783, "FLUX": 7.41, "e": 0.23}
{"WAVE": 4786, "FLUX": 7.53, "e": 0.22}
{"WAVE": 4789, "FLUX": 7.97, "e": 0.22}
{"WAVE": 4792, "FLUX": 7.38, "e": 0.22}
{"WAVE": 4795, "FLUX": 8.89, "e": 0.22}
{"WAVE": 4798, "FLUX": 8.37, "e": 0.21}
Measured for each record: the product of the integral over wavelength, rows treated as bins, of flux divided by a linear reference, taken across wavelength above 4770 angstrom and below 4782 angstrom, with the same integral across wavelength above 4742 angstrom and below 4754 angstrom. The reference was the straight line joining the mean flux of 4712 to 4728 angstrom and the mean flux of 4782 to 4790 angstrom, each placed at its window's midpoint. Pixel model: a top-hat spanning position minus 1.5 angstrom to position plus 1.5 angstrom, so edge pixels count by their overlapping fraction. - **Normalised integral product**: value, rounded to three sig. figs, 154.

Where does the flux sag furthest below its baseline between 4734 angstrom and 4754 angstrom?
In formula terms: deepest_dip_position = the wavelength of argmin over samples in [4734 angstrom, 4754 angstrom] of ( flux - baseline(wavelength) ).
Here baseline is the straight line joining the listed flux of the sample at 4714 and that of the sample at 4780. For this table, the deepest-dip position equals 4738 angstrom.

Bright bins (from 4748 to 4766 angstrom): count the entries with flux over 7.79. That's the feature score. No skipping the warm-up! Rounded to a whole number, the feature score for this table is 5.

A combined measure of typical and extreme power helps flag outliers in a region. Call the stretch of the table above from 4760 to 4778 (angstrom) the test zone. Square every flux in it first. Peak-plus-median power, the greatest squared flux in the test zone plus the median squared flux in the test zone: 134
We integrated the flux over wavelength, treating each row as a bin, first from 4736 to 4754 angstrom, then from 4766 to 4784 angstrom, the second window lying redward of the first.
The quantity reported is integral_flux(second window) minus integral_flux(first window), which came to -7.8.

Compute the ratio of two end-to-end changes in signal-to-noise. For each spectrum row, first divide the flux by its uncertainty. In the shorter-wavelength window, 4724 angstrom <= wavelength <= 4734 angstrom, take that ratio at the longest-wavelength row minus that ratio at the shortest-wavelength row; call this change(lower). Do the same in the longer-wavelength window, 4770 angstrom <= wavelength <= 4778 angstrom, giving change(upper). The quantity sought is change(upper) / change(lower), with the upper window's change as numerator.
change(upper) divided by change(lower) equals 0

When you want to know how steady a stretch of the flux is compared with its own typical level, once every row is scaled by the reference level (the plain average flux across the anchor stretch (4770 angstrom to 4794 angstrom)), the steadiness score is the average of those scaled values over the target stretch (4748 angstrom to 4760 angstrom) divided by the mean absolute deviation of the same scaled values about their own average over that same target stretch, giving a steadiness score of 57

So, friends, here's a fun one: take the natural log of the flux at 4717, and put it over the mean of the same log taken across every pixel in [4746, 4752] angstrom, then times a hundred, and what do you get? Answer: 99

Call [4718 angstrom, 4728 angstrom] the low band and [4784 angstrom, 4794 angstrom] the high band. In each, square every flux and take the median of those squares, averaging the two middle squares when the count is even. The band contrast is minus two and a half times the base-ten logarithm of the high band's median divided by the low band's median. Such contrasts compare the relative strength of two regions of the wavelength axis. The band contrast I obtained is 0.31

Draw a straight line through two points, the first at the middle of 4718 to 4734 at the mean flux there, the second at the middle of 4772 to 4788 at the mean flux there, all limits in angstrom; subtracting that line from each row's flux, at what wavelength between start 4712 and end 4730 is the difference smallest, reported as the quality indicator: 4729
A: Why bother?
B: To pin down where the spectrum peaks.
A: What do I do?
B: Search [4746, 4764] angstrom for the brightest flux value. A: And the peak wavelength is 4747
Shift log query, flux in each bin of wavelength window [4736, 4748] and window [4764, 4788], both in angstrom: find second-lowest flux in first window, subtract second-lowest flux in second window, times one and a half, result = 1.4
